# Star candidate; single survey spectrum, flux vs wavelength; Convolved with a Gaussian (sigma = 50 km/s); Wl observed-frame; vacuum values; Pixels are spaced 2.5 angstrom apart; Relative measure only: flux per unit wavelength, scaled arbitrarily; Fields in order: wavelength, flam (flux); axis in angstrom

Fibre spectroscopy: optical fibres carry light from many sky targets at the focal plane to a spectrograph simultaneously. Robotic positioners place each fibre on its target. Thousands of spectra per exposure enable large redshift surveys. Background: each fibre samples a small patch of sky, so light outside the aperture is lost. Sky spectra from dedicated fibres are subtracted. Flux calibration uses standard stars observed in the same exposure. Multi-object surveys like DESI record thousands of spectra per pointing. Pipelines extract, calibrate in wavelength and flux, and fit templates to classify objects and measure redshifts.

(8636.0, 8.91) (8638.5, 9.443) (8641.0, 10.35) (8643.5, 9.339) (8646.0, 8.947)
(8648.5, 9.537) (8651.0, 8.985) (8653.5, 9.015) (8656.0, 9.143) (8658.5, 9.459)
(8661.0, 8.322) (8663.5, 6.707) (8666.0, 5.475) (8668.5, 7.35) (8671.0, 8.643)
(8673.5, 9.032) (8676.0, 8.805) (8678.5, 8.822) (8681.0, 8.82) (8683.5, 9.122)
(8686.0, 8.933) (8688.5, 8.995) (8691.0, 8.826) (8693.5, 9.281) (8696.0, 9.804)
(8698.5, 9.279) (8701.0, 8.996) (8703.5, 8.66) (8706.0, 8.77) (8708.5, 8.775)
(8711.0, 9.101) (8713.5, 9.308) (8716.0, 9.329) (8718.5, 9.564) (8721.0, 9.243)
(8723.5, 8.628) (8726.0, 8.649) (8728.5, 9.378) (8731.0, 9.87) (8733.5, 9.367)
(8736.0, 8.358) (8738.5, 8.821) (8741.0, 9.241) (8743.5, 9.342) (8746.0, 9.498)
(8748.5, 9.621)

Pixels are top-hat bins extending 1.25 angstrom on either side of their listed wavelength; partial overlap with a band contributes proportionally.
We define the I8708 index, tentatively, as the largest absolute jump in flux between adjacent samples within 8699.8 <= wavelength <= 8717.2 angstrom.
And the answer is 0.34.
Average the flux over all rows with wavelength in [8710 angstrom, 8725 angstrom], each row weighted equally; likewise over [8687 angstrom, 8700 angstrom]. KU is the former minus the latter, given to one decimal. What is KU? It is 0.0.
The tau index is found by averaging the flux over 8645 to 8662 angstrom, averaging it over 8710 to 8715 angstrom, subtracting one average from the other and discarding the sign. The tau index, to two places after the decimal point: 0.15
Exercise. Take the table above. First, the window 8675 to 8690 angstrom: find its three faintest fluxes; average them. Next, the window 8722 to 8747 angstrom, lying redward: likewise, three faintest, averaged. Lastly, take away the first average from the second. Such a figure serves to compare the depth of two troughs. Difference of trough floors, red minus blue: -0.3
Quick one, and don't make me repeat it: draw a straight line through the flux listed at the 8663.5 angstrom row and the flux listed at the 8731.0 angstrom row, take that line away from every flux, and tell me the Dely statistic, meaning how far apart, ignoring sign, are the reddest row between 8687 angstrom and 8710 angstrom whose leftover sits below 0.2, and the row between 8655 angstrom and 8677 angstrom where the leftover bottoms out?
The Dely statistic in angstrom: 42.5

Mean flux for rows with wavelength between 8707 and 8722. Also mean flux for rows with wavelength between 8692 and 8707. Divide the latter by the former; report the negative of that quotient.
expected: -0.99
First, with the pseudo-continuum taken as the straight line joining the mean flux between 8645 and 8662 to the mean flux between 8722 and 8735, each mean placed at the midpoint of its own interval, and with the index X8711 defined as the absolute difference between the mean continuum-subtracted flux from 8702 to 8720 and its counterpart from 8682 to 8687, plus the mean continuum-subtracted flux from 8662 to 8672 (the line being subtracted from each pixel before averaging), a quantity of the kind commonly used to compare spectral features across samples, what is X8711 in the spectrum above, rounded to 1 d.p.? -2.0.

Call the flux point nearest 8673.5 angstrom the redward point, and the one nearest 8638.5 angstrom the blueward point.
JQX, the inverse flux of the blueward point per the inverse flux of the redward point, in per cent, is 96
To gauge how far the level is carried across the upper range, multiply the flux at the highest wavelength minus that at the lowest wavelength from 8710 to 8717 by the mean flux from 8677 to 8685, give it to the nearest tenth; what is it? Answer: 2.0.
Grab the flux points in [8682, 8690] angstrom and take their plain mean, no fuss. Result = 9.0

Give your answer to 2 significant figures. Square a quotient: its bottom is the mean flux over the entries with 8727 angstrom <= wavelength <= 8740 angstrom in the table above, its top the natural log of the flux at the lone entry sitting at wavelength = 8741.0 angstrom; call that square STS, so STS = 0.059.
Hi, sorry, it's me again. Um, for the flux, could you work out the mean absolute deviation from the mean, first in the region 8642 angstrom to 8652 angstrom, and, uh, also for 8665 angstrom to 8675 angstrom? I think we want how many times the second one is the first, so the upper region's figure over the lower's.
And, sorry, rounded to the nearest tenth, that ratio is 5.1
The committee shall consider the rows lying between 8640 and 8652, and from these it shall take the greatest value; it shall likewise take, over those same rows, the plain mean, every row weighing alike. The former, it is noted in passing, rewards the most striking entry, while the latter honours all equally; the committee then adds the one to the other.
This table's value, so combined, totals 19.8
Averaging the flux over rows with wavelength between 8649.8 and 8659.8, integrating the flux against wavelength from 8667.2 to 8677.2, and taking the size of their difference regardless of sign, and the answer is 75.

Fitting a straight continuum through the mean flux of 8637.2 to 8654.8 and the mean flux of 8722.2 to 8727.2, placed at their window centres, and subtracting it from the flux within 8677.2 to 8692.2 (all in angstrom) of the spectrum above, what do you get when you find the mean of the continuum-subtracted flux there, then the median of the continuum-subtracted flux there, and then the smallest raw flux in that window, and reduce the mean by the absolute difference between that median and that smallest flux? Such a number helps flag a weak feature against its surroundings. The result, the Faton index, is -9.0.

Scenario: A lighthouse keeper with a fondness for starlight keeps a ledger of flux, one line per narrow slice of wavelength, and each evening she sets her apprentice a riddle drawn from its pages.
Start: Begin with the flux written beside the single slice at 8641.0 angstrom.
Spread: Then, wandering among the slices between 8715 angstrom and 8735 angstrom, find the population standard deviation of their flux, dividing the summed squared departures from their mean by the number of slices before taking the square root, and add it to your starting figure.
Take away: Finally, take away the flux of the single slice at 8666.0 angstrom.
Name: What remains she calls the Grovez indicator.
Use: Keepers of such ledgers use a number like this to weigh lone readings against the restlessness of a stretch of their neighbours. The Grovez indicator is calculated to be 5.3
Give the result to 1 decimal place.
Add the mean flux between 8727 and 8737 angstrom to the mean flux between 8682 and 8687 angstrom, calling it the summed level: 18.3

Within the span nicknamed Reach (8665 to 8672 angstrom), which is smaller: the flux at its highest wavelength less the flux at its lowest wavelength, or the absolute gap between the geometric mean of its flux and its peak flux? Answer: 1.6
